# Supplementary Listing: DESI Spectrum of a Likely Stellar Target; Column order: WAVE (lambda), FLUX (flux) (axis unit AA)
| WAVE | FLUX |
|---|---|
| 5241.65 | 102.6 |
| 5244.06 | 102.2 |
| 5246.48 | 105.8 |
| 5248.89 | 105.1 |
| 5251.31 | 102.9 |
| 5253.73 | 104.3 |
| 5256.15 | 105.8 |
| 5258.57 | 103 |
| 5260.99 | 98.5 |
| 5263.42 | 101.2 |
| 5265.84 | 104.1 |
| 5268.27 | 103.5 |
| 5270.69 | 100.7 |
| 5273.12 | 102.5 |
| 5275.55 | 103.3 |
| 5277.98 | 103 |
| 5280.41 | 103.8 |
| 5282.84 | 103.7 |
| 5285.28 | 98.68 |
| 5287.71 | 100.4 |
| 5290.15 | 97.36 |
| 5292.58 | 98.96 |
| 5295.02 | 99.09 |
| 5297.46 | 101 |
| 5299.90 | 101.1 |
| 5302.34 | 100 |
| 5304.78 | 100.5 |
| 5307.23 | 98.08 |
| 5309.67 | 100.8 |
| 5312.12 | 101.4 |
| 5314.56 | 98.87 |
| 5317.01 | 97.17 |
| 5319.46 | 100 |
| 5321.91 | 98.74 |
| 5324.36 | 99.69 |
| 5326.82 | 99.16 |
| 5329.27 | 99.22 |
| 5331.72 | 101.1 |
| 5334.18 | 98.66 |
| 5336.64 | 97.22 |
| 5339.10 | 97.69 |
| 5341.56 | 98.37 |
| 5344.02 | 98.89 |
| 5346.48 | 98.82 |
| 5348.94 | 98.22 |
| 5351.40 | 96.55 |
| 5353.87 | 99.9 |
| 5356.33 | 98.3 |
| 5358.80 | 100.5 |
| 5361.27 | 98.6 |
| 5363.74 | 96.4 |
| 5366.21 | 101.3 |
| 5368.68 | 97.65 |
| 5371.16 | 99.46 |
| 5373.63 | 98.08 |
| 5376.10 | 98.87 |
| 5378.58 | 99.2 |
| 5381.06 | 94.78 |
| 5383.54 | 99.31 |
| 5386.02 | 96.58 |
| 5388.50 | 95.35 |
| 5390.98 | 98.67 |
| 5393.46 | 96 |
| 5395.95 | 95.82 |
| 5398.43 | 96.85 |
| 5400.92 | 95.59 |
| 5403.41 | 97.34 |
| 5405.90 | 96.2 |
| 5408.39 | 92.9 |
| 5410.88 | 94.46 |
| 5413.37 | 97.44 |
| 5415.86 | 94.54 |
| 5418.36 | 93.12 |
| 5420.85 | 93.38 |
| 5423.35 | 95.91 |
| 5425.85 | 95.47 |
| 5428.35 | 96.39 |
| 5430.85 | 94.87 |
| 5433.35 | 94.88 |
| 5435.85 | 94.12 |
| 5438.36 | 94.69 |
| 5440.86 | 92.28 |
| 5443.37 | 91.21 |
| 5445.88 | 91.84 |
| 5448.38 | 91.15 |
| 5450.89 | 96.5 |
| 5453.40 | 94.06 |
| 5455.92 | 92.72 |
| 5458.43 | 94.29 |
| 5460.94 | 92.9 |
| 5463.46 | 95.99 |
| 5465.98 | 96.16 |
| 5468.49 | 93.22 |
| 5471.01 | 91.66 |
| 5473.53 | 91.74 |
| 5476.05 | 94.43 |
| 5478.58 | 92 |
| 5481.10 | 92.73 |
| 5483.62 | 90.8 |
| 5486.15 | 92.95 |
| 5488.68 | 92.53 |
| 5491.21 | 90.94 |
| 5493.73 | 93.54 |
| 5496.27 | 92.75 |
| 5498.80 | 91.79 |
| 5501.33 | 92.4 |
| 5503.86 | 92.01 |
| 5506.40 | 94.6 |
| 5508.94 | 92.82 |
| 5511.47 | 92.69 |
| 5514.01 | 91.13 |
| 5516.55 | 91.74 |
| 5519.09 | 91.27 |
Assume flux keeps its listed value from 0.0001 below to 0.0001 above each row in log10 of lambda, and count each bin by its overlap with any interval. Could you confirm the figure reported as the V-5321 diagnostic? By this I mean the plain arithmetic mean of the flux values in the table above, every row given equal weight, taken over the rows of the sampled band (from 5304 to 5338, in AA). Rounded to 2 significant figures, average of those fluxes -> 99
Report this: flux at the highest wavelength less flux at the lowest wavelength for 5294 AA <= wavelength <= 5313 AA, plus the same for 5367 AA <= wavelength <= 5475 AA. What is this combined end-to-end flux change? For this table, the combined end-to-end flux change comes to -4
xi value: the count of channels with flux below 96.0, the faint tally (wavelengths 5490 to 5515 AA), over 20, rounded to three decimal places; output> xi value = 0.500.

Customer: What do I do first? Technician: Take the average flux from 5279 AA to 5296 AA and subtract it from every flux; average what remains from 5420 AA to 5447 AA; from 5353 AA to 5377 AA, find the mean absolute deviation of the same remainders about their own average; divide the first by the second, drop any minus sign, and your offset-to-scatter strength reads 5.6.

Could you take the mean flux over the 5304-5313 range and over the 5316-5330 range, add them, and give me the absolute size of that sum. 199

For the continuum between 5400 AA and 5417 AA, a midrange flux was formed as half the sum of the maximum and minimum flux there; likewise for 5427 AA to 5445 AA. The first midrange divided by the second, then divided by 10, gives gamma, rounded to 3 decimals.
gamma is 0.101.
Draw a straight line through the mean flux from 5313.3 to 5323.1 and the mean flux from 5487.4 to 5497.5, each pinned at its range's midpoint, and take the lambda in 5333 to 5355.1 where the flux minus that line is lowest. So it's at 5351.40 AA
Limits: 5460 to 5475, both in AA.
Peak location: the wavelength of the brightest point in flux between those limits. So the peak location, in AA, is 5465.98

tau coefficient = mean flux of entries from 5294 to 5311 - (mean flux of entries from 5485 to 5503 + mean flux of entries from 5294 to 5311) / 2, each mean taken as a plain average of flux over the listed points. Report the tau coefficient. 3.8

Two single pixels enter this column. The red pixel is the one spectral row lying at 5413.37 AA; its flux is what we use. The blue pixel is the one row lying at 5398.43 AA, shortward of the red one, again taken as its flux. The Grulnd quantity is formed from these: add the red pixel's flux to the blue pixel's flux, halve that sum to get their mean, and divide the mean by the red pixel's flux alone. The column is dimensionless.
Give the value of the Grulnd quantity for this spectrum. 1.00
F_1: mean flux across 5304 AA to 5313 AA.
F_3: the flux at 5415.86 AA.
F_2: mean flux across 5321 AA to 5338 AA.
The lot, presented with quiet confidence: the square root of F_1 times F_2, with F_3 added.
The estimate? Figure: 194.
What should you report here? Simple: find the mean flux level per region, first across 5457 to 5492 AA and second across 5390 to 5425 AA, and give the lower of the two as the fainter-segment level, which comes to 93.0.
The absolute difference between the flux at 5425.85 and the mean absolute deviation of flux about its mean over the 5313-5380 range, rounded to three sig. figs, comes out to 94.6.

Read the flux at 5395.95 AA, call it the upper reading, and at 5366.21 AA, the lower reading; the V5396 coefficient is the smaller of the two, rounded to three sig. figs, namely 95.8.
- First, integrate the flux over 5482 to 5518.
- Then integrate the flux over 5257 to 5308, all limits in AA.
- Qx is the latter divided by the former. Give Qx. 1.6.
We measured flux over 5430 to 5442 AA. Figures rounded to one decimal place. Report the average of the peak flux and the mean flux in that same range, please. 94.5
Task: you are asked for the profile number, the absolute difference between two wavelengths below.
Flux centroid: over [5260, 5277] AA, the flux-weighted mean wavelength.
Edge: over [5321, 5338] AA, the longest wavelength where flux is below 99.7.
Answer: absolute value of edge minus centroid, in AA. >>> 68.3 AA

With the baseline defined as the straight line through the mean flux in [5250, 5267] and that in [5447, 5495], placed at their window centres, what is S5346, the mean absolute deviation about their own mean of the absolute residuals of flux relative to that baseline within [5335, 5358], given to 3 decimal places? 0.732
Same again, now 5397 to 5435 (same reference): 0.733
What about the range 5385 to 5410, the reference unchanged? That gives 0.667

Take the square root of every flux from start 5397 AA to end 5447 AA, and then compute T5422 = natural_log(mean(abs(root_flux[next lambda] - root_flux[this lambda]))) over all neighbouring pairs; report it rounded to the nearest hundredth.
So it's -2.60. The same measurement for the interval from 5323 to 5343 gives -2.92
